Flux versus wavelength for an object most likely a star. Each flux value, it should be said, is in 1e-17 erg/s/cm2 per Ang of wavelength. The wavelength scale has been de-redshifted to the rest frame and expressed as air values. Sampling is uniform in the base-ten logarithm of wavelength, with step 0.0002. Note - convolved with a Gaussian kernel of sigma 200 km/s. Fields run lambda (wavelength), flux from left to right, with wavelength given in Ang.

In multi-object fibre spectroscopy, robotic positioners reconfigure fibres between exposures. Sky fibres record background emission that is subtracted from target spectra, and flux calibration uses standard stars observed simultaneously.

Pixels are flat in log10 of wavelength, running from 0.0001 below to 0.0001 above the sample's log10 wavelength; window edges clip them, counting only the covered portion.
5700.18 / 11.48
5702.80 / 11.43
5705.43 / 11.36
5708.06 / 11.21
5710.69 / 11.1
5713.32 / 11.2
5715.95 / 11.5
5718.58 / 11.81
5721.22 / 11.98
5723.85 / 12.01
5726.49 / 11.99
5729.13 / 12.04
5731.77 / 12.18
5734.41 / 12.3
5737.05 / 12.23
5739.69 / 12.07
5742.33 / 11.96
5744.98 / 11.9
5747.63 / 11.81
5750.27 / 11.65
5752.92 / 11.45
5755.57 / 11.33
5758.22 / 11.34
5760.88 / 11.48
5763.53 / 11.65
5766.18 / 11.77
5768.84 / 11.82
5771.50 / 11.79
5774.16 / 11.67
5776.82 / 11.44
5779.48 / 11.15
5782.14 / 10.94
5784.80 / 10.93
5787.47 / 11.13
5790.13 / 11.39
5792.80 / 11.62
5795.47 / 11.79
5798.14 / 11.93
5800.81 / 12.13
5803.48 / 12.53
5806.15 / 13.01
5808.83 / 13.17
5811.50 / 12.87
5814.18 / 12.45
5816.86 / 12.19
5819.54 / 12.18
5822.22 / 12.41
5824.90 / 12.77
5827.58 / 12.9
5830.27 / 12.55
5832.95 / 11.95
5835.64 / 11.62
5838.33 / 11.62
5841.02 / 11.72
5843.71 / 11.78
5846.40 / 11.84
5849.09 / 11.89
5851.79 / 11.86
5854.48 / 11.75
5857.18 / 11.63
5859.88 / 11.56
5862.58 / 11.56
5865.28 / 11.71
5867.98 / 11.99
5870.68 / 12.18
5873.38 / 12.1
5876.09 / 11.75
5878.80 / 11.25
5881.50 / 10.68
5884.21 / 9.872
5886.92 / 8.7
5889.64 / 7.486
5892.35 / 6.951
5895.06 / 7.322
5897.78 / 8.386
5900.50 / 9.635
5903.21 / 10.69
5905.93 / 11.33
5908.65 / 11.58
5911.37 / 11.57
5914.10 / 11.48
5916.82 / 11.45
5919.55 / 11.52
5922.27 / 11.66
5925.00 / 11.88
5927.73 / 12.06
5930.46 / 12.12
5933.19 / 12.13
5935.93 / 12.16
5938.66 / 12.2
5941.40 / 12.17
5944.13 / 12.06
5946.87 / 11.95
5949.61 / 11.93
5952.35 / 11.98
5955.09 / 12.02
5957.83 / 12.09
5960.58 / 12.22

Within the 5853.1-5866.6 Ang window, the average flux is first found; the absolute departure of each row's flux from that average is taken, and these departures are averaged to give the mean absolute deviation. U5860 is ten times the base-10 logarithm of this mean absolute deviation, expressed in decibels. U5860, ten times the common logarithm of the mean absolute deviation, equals -12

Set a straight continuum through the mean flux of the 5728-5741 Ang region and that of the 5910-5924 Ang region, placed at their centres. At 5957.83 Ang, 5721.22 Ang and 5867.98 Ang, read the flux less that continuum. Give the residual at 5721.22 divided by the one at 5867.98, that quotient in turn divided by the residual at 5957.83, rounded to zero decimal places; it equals -1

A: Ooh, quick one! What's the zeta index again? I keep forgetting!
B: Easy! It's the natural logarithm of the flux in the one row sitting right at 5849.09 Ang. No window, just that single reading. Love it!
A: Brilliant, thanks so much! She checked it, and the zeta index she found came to 2.48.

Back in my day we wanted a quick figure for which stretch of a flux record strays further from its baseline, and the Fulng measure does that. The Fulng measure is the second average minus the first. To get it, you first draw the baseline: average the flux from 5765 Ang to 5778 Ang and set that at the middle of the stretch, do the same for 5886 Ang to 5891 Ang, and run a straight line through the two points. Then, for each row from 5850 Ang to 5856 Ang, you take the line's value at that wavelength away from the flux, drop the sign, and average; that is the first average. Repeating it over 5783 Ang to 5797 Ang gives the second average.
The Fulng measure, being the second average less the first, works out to -2.2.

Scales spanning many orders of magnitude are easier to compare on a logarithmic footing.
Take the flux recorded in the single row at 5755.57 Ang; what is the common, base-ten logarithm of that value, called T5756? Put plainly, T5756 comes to 1.05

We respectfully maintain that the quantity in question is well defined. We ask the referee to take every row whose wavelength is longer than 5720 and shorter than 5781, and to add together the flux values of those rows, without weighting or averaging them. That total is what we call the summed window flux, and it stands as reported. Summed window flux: 271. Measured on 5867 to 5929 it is 244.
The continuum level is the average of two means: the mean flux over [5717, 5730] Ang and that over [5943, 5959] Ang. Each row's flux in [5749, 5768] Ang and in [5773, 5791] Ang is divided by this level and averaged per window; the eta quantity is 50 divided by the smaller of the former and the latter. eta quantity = 53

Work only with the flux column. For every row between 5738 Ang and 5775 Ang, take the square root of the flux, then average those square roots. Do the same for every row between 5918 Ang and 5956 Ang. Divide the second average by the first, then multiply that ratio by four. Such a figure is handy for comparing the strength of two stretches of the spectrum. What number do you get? 4.05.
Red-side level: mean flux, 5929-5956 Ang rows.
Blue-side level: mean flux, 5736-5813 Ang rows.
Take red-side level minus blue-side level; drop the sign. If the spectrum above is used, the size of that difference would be 0.28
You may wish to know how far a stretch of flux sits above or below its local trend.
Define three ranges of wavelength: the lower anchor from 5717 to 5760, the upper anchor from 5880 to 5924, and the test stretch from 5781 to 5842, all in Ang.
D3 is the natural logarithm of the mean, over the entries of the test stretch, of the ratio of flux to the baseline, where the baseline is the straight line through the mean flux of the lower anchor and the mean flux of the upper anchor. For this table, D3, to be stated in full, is 0.090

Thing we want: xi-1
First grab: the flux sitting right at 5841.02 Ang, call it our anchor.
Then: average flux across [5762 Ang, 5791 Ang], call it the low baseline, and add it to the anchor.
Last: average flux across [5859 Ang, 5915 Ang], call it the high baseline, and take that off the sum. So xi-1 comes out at 12.7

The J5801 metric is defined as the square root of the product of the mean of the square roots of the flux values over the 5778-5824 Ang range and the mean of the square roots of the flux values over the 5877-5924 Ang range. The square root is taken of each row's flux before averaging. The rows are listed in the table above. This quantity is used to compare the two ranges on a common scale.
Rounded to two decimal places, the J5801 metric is 3.31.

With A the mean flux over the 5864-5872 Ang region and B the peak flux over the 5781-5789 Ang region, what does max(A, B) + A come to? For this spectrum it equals 23.9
